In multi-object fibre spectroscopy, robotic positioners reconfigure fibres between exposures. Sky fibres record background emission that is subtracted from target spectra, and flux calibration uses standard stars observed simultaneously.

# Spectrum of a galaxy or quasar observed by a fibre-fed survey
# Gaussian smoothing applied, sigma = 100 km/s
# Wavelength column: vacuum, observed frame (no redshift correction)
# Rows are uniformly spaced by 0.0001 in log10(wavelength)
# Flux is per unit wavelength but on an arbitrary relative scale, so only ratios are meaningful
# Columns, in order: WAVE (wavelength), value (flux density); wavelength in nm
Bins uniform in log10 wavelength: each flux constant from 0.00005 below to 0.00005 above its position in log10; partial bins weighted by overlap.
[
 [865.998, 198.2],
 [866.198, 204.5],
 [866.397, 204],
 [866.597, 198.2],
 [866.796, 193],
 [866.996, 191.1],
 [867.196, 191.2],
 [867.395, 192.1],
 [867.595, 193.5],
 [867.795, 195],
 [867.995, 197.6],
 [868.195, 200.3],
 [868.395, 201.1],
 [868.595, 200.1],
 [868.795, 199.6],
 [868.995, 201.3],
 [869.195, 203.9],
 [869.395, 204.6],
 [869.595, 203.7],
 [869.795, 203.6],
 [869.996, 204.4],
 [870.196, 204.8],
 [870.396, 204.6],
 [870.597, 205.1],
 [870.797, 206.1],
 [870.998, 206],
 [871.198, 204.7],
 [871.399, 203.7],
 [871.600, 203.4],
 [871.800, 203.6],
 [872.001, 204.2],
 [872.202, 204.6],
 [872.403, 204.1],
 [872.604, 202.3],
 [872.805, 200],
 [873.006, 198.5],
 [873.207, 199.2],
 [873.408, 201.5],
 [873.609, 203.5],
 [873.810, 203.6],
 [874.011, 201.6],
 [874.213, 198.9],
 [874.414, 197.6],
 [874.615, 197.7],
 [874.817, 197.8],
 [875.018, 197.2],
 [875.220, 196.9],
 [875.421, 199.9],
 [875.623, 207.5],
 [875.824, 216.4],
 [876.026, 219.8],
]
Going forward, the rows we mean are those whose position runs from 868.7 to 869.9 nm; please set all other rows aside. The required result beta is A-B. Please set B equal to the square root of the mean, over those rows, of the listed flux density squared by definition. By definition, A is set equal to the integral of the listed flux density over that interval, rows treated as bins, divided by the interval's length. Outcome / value 0.03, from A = 203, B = 203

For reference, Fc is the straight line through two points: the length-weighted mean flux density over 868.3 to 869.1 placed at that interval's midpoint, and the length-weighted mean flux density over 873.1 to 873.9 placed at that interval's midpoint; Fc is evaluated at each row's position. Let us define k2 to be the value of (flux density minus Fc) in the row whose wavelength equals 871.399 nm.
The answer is 2.3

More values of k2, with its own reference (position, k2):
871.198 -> 3.4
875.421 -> -2.7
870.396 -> 3.5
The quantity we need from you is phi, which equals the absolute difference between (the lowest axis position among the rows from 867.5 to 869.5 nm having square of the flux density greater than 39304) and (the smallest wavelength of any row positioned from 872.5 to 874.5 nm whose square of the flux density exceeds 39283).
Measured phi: 4.41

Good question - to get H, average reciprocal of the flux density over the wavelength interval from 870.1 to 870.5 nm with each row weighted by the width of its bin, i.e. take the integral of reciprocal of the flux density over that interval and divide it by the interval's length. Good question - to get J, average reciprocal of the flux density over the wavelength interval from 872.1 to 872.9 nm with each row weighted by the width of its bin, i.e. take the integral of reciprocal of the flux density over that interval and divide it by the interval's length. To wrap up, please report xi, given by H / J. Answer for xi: 0.99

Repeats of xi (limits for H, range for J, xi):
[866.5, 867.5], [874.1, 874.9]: 1.03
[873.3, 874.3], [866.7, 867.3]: 0.95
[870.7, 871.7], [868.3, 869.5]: 0.98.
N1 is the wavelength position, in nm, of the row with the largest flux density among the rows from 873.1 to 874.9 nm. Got 873.810 nm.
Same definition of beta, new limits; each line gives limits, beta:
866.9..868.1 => -0.04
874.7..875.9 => -0.45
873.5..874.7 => 0.11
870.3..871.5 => -0.12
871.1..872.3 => -0.07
